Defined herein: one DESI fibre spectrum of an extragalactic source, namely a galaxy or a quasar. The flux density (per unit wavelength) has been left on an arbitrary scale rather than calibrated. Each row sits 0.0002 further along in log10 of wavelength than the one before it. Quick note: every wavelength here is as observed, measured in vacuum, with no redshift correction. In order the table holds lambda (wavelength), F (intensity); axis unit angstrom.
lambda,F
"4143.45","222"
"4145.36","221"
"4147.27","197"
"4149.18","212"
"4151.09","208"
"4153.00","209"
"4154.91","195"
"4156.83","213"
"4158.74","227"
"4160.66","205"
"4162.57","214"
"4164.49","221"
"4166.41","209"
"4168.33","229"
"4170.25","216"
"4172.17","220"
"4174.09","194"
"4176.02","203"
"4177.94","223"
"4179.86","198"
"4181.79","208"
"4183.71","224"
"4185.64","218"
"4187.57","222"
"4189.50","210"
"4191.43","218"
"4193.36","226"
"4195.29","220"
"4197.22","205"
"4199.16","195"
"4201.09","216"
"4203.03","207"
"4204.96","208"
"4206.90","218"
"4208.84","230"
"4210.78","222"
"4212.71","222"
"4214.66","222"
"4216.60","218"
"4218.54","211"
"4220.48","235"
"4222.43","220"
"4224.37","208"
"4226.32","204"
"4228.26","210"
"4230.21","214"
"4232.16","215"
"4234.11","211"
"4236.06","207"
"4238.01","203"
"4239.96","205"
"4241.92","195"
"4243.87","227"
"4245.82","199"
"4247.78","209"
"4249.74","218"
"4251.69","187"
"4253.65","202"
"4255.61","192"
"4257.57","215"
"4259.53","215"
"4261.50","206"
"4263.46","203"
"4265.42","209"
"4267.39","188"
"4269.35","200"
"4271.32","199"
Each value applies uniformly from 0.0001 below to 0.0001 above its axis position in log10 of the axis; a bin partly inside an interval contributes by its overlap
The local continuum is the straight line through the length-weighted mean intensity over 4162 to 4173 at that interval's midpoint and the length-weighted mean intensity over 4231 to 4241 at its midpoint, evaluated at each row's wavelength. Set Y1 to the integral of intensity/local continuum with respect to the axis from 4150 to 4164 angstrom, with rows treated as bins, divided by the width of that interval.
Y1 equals 0.958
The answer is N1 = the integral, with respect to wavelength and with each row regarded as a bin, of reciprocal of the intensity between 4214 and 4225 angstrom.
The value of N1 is 0.0503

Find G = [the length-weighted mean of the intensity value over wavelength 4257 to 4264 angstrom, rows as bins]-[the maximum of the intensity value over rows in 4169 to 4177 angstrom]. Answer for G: -10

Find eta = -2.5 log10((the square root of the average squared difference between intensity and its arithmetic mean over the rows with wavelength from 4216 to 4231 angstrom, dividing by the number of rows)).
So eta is -2.38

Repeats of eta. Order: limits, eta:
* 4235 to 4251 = -2.46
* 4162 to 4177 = -2.54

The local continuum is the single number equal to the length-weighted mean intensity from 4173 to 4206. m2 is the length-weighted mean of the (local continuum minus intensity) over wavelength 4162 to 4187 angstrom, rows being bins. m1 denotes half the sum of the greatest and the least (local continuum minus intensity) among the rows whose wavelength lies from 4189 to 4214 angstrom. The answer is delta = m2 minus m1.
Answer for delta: -1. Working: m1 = -1.0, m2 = -2.2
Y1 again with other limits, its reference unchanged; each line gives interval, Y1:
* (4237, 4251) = 1.003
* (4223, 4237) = 1.006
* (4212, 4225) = 1.042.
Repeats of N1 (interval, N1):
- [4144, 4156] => 0.0579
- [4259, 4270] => 0.0542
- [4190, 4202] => 0.0564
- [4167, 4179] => 0.0563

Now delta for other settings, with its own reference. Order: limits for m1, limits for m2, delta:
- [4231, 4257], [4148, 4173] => -7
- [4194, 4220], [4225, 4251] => 4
